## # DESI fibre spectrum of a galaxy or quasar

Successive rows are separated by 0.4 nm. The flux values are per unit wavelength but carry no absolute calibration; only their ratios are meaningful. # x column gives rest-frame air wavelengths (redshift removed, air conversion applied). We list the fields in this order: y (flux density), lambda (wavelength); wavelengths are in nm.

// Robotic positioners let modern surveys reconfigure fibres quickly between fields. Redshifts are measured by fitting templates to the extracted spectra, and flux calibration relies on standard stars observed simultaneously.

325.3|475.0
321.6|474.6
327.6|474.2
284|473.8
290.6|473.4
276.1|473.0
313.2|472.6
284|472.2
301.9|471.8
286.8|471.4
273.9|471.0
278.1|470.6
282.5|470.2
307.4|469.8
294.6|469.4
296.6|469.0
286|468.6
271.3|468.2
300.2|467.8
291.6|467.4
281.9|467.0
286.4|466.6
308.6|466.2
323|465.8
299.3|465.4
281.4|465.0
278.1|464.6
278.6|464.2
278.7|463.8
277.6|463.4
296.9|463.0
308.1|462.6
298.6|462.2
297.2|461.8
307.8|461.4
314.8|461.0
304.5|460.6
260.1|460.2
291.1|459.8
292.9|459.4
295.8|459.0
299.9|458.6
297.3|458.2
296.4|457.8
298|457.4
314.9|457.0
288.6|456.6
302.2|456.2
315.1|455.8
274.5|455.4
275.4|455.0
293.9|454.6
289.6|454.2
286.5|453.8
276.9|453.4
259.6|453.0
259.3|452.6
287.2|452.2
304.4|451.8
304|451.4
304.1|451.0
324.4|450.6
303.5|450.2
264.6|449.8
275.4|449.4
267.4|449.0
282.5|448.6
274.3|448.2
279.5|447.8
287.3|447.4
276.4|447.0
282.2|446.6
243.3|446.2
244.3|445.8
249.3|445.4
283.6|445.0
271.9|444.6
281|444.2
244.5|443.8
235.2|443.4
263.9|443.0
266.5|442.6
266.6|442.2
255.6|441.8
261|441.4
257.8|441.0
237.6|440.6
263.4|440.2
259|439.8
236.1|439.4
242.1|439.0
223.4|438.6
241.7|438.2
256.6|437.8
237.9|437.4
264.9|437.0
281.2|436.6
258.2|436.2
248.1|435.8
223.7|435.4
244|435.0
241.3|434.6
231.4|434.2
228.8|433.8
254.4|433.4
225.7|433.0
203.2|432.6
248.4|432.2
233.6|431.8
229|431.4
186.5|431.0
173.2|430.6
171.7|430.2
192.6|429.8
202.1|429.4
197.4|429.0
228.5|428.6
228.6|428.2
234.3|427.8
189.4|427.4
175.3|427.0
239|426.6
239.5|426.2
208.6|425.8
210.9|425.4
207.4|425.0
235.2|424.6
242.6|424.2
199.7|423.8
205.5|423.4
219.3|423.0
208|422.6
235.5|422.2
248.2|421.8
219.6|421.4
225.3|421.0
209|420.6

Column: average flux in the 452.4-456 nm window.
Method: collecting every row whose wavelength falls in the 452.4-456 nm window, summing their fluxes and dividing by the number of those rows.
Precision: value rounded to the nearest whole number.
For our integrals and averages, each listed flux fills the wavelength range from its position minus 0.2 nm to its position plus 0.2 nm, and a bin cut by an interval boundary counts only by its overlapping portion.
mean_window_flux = 281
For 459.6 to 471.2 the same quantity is 292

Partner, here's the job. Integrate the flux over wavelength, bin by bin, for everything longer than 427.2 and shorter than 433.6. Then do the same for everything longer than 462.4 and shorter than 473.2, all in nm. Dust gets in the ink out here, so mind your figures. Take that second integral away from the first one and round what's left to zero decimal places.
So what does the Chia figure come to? -1778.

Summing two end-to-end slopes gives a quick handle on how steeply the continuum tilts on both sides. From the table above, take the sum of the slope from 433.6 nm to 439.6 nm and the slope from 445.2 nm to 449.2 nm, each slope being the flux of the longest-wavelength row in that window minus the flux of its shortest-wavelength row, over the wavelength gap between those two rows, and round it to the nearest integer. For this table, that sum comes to 6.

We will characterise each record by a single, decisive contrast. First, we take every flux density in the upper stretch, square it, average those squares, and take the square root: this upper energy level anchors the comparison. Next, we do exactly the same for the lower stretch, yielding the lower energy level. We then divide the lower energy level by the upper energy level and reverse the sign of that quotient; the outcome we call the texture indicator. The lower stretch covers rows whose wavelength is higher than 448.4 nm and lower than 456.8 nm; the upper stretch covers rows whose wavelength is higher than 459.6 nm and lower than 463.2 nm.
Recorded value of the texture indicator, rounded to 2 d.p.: -0.97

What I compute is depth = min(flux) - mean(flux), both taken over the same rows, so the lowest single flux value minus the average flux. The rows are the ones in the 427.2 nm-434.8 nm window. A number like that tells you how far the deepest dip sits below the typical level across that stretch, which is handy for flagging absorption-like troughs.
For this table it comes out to -44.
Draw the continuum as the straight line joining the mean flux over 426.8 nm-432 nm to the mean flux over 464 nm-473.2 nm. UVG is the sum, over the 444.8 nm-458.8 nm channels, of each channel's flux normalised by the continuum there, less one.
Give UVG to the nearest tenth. 4.4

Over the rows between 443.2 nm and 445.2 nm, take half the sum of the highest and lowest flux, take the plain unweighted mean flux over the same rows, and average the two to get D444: 261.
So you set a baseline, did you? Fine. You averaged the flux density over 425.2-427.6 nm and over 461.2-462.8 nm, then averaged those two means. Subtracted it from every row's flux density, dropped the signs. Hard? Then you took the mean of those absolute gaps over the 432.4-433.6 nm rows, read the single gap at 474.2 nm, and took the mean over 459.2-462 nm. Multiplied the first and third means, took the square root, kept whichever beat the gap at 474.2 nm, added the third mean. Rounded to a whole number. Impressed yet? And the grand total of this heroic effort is 110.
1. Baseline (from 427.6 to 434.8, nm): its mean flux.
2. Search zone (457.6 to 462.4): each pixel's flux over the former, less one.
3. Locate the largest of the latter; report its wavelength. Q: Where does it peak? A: 461.0 nm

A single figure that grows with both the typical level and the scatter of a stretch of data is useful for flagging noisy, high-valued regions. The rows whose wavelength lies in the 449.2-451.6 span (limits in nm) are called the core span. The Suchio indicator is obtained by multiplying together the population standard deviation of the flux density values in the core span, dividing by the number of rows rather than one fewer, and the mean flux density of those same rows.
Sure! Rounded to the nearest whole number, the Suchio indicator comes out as 5923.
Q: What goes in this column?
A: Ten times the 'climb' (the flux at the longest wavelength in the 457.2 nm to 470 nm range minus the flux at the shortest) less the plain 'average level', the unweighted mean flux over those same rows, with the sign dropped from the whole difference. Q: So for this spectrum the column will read 200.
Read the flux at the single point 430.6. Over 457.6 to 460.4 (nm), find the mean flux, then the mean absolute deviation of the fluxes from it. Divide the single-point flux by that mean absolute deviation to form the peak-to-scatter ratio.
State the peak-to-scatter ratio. 20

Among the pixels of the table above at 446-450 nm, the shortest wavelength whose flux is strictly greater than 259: 446.6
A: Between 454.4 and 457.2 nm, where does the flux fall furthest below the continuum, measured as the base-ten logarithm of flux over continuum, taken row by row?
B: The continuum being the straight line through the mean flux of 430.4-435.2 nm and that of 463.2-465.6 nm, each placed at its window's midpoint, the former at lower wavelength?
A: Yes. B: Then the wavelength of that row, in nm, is 455.4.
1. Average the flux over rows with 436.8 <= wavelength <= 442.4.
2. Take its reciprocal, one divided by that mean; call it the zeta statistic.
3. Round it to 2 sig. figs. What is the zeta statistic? 0.0040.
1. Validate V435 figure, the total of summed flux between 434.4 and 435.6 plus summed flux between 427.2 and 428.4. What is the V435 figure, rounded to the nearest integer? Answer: 1361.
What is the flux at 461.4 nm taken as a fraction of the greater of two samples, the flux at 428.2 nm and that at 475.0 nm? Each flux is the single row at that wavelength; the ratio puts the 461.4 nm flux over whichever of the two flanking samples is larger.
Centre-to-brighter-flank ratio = 0.95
